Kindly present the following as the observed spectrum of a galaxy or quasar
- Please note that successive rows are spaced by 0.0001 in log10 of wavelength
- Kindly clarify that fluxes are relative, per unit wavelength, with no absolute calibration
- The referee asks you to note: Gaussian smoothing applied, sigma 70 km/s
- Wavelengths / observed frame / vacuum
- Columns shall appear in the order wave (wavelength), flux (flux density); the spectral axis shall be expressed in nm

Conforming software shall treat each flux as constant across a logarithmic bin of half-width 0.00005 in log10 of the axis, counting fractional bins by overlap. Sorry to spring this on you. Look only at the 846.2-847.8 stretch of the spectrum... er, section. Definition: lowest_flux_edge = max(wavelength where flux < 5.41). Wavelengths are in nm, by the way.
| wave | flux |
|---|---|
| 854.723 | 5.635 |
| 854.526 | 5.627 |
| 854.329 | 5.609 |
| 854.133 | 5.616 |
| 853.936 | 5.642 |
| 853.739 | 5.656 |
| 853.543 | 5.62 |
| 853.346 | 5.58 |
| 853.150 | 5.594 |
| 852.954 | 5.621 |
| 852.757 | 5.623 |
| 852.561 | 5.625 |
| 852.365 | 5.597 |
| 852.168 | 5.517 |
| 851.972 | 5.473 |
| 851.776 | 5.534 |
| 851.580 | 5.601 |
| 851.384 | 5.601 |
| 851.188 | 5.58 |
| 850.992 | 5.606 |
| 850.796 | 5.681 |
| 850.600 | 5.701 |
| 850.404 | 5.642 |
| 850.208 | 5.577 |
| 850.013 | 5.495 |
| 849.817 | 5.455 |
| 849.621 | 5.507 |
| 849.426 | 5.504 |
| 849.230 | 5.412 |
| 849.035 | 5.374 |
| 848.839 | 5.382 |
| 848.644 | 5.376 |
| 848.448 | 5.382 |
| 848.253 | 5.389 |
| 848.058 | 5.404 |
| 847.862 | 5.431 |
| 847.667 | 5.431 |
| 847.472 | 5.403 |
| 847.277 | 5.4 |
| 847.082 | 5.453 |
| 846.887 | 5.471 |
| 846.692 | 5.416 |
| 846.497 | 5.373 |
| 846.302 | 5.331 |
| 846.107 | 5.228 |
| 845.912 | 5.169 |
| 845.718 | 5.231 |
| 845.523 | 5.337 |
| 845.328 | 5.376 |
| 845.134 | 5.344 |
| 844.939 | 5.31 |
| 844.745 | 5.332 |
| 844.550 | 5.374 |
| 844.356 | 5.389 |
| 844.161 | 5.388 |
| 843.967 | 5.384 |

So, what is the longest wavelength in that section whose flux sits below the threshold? 847.472 nm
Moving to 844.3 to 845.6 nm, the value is 845.523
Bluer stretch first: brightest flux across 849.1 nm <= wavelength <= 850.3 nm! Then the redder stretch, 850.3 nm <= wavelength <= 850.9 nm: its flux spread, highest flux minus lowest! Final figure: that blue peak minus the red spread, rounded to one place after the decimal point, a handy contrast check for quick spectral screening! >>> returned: 5.5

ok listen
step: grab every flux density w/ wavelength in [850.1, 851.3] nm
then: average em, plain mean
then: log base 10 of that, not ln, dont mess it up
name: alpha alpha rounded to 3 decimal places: 0.751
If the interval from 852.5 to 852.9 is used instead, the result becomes 0.750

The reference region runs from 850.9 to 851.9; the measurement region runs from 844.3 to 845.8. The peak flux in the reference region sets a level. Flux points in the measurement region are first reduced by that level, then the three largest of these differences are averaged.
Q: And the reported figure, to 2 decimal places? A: -0.23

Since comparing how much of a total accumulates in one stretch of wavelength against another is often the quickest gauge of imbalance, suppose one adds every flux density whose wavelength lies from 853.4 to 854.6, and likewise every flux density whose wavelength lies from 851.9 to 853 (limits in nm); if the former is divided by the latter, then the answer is 1.01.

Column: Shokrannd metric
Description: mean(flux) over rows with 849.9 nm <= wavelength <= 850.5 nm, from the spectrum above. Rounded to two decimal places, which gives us 5.57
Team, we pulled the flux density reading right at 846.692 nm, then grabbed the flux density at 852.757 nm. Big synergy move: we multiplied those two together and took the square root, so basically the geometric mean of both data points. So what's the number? 5.52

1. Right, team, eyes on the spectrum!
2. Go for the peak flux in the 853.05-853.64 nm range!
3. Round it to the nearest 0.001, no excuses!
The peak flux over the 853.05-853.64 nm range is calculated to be 5.620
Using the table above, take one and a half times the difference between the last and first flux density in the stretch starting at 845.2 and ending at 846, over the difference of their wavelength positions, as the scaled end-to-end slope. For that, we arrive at -0.53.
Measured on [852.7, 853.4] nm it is -0.11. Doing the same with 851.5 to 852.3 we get -0.21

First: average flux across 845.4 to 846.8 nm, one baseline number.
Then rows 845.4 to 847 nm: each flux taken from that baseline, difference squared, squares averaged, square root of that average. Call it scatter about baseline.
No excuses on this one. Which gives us 0.099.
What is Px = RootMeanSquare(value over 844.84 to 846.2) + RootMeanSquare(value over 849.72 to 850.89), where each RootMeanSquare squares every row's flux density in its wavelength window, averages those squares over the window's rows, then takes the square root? 10.9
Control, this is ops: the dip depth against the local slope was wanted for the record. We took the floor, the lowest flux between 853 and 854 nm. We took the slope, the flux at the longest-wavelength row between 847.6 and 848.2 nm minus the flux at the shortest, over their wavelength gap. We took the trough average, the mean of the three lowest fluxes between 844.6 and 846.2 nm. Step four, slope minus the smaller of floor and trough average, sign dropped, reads 5.28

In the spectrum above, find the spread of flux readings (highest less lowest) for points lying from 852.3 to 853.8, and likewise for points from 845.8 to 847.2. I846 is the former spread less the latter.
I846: -0.23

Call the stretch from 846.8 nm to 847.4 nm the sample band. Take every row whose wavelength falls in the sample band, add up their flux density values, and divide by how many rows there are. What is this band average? 5.44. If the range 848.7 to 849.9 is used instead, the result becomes 5.44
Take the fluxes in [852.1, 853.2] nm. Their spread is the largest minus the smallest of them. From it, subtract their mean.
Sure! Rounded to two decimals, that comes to -5.49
